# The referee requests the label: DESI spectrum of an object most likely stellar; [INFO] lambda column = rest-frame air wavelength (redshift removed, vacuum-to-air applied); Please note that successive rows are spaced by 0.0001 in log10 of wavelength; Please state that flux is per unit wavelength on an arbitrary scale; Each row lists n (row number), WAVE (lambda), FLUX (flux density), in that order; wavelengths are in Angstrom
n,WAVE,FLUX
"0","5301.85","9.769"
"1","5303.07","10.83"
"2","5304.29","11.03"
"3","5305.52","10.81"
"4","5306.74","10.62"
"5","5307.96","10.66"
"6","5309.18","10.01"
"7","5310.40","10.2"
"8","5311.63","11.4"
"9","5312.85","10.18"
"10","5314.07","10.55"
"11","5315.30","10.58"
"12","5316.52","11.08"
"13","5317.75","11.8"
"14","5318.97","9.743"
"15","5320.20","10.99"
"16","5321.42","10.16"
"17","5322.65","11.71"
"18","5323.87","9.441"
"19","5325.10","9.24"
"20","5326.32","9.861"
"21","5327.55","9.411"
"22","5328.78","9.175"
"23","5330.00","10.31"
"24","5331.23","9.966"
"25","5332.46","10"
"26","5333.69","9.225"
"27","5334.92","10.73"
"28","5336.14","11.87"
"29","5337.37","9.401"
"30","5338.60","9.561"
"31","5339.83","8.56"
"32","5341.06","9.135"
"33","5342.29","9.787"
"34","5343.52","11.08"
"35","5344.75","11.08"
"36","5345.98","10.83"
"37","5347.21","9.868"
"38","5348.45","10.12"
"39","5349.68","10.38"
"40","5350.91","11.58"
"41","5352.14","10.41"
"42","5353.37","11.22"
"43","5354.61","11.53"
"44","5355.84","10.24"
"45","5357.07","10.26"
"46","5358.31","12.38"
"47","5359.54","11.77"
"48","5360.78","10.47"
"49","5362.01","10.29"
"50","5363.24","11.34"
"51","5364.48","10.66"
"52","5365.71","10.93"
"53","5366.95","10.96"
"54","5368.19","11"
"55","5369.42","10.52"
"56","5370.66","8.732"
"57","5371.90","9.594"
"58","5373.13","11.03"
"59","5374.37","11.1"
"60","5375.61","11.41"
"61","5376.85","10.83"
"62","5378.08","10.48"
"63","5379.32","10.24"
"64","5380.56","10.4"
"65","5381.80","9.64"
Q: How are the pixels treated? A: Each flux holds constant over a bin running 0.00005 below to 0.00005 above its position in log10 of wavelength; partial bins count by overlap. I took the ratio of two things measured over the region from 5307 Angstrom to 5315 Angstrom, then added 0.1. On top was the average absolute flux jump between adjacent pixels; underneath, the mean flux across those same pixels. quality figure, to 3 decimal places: 0.169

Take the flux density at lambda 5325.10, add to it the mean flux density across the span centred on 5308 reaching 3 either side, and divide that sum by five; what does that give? 3.94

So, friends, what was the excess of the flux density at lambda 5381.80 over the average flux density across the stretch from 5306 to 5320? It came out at -1.0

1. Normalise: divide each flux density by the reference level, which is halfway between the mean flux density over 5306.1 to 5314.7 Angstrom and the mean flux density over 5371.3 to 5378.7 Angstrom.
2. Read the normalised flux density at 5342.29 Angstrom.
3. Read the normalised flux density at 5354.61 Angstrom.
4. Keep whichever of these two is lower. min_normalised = 0.92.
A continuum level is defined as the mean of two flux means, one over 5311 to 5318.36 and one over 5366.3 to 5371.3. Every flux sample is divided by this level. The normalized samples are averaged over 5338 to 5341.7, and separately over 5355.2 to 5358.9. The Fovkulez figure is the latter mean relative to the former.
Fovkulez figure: 1.21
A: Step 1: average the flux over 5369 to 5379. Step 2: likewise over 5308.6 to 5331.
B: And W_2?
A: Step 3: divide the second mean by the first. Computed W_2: 0.987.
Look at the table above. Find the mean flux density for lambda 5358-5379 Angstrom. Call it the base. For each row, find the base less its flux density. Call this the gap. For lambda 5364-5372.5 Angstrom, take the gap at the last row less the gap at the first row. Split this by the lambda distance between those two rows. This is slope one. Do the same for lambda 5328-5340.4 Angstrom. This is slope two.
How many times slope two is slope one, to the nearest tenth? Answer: 2.6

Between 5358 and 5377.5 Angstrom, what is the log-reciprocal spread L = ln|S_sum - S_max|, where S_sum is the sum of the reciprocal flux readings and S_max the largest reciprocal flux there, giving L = 0.32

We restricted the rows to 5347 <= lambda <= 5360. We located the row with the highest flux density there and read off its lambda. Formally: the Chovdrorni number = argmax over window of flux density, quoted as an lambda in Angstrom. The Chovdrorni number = 5358.31 Angstrom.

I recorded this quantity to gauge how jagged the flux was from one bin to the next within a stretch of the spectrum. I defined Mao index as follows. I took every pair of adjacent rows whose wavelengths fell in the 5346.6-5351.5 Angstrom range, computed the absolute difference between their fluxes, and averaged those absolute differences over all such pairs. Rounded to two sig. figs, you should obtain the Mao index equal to 0.57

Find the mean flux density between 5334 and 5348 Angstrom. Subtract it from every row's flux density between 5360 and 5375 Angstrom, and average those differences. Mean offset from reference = 0.4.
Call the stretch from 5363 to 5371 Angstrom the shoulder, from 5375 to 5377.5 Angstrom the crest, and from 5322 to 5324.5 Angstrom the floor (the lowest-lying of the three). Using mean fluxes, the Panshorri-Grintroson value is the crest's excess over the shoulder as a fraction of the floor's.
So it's 0.050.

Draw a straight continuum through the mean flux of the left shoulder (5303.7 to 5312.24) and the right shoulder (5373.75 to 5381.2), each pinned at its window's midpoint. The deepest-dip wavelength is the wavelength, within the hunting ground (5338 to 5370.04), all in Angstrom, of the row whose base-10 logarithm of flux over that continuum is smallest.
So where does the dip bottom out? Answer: 5339.83 Angstrom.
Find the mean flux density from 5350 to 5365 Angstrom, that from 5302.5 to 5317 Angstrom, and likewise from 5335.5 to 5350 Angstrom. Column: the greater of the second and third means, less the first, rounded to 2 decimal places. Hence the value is -0.35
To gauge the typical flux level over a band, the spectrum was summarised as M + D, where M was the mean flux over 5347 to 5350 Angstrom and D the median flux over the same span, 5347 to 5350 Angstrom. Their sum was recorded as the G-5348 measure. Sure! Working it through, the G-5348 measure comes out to 20.2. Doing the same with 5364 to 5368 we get 21.8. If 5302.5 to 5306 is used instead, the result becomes 21.7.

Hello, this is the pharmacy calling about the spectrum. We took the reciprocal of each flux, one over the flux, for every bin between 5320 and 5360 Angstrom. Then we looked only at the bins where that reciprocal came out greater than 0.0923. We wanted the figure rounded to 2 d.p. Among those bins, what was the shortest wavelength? 5321.42 Angstrom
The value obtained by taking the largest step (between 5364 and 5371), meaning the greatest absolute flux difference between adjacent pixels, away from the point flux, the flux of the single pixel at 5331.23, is 8.2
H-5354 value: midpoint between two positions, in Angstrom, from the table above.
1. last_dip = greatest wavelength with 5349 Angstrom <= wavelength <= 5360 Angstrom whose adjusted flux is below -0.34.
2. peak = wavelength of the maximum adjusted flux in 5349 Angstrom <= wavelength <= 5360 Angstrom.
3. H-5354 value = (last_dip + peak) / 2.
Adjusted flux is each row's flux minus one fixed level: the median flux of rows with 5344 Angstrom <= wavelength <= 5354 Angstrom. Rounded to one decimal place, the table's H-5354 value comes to 5357.7 Angstrom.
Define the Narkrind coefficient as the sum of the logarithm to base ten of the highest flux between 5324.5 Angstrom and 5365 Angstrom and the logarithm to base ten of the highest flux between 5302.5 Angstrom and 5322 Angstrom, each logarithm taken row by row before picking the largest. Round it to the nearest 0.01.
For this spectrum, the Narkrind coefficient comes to 2.16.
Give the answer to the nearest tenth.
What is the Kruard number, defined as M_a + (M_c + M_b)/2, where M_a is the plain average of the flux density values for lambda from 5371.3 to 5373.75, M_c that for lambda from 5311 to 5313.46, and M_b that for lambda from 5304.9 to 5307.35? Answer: 21.1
